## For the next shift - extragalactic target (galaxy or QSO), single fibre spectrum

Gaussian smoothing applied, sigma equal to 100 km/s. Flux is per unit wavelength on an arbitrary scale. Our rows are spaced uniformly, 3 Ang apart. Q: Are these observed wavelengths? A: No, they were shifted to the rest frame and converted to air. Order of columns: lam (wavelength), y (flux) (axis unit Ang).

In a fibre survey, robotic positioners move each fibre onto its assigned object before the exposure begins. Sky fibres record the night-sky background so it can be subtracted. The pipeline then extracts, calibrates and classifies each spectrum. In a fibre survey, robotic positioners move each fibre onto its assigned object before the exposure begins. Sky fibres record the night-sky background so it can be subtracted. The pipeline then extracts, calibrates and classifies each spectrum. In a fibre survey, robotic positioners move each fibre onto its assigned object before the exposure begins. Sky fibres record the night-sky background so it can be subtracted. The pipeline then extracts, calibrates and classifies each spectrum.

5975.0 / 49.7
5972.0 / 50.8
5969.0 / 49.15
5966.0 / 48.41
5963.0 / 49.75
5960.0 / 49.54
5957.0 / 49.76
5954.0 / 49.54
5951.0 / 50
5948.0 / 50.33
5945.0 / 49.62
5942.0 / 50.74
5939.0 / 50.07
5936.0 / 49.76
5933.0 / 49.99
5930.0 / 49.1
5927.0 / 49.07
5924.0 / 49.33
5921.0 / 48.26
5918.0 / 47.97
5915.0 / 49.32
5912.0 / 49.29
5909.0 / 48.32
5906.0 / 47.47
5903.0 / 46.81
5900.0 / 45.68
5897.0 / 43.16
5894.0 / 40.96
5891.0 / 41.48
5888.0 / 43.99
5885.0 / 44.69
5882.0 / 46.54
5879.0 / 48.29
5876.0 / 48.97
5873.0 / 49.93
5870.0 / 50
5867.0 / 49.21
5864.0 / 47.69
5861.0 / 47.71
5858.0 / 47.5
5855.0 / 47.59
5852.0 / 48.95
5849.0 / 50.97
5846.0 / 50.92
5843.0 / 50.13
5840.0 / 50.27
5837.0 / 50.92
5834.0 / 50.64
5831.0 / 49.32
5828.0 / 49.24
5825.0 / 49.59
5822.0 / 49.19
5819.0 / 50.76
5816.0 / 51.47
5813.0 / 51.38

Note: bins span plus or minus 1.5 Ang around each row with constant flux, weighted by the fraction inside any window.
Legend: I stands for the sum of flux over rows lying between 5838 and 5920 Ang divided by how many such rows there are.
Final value 47.5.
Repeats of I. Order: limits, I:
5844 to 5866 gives 48.8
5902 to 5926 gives 48.3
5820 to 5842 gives 49.9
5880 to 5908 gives 44.5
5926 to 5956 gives 49.8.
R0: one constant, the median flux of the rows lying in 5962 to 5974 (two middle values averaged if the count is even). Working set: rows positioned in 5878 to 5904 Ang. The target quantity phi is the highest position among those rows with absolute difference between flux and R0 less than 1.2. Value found 5879.0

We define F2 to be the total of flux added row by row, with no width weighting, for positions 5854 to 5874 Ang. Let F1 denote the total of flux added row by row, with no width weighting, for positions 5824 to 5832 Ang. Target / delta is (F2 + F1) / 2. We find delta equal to 244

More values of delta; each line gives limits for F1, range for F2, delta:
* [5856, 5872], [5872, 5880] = 195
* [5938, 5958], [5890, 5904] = 284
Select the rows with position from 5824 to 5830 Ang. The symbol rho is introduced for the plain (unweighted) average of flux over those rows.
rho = 49.4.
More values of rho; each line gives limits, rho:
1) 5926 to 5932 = 49.1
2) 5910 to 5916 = 49.3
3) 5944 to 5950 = 50.0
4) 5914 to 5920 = 48.6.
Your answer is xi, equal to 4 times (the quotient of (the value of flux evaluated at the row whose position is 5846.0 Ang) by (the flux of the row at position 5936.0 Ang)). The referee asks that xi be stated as 4.1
